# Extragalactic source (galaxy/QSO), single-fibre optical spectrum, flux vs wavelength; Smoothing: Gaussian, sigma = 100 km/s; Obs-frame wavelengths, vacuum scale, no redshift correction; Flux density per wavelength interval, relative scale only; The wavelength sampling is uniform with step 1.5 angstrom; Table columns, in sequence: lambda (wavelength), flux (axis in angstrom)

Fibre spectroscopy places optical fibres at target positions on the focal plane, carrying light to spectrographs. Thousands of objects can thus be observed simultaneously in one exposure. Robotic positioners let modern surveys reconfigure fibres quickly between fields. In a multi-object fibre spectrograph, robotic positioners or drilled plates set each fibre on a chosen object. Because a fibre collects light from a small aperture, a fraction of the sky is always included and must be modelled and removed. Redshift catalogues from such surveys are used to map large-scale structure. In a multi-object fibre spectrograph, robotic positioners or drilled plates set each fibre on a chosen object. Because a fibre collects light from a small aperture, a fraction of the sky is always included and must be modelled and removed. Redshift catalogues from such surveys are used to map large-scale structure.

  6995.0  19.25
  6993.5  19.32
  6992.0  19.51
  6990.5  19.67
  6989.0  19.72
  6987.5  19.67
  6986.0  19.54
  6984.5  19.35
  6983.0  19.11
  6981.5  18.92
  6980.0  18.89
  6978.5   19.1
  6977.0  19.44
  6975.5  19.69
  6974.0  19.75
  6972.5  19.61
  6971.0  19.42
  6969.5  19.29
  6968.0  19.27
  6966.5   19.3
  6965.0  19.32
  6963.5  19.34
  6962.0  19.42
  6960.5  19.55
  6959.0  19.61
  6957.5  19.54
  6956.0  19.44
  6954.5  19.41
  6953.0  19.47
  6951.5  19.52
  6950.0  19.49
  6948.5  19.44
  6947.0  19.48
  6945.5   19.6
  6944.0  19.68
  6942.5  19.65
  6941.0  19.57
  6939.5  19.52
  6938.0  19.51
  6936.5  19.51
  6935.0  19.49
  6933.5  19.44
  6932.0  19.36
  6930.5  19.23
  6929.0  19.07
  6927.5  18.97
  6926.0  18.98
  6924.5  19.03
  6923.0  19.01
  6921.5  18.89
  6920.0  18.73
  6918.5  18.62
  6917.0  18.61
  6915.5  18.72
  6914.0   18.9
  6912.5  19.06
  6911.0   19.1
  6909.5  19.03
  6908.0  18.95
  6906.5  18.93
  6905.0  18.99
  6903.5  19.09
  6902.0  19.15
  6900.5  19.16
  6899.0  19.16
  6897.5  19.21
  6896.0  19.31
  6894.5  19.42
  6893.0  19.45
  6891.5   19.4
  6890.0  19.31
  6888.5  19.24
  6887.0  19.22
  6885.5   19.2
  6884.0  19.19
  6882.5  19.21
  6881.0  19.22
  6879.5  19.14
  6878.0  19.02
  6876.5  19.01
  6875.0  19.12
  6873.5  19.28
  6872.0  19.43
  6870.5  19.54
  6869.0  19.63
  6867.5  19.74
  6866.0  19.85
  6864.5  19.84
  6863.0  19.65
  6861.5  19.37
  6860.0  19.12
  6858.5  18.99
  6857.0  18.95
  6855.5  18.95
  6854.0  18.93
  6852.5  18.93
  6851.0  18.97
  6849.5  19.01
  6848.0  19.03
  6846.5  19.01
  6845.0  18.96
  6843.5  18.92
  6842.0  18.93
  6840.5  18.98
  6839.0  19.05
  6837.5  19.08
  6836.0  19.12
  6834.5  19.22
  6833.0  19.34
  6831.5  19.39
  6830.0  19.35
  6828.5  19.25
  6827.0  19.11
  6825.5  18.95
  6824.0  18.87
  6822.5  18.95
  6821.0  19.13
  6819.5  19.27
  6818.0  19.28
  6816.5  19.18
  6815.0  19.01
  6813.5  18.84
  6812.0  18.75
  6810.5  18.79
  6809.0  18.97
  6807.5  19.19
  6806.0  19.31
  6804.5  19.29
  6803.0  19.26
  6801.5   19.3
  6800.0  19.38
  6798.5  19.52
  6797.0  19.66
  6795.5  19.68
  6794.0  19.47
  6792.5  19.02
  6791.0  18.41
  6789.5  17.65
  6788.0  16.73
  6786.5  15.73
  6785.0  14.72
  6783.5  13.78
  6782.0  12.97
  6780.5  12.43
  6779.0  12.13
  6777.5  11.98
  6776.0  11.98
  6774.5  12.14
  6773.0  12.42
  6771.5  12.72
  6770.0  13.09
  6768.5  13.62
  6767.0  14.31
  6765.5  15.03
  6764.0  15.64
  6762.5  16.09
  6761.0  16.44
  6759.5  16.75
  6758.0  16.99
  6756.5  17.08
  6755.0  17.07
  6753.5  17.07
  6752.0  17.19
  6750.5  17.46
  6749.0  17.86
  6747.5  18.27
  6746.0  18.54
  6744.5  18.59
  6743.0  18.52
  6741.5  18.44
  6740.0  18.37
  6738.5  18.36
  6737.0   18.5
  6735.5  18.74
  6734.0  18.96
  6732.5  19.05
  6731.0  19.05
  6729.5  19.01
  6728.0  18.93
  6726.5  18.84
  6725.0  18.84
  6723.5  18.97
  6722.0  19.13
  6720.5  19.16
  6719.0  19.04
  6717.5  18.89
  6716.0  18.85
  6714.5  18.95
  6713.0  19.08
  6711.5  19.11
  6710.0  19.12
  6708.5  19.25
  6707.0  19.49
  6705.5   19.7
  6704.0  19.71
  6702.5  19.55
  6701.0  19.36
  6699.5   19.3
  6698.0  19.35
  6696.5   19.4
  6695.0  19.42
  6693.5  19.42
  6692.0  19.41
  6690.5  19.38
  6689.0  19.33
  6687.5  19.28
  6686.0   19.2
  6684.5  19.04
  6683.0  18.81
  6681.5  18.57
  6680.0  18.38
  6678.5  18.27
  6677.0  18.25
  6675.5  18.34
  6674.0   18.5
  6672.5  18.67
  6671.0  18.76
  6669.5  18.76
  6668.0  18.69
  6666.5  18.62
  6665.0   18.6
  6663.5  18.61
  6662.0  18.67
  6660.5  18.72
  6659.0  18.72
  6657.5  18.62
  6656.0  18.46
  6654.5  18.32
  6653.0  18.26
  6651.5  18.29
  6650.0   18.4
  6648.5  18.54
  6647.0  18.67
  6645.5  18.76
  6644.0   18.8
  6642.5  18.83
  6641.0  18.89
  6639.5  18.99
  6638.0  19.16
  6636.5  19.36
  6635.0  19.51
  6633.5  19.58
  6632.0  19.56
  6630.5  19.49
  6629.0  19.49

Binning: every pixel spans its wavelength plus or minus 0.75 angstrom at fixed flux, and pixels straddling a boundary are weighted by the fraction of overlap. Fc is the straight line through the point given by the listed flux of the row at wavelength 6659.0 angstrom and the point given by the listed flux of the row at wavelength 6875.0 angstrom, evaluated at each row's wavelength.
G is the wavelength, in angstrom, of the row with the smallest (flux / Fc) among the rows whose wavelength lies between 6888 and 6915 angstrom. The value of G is 6914.0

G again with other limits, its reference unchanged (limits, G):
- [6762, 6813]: 6777.5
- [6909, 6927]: 6917.0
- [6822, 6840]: 6824.0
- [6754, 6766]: 6765.5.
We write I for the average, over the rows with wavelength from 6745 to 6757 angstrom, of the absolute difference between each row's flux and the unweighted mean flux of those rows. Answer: 0.49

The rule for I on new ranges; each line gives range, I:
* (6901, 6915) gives 0.07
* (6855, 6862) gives 0.14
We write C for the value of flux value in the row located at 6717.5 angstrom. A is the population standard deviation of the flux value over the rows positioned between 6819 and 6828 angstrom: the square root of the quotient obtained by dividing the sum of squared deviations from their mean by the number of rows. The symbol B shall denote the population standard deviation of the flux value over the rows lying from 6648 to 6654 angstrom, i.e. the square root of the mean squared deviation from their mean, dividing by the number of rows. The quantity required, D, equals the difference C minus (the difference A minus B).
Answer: 18.9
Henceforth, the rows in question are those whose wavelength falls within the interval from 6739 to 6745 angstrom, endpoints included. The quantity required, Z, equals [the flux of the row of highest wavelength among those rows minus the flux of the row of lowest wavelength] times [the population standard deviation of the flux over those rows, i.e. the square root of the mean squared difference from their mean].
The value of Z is 0.018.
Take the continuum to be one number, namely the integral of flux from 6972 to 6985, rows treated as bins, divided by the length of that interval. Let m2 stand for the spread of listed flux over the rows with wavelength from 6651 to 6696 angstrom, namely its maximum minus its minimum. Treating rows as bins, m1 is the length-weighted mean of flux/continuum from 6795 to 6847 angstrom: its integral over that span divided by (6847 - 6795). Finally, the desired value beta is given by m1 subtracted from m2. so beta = 0.2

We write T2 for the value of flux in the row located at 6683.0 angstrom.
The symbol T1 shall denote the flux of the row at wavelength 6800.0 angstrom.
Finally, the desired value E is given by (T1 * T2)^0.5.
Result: 19.1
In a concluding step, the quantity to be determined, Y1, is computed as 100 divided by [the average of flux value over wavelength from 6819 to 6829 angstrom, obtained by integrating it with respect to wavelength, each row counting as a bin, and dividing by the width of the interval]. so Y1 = 5.24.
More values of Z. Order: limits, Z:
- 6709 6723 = 0.001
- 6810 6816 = 0.022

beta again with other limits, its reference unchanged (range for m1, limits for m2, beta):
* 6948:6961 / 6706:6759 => 1.5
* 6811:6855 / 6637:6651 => -0.2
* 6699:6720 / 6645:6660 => -0.5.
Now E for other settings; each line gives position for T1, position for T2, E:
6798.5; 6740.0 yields 18.9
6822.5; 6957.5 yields 19.2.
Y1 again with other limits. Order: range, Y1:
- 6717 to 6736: 5.27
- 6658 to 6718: 5.27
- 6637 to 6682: 5.37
